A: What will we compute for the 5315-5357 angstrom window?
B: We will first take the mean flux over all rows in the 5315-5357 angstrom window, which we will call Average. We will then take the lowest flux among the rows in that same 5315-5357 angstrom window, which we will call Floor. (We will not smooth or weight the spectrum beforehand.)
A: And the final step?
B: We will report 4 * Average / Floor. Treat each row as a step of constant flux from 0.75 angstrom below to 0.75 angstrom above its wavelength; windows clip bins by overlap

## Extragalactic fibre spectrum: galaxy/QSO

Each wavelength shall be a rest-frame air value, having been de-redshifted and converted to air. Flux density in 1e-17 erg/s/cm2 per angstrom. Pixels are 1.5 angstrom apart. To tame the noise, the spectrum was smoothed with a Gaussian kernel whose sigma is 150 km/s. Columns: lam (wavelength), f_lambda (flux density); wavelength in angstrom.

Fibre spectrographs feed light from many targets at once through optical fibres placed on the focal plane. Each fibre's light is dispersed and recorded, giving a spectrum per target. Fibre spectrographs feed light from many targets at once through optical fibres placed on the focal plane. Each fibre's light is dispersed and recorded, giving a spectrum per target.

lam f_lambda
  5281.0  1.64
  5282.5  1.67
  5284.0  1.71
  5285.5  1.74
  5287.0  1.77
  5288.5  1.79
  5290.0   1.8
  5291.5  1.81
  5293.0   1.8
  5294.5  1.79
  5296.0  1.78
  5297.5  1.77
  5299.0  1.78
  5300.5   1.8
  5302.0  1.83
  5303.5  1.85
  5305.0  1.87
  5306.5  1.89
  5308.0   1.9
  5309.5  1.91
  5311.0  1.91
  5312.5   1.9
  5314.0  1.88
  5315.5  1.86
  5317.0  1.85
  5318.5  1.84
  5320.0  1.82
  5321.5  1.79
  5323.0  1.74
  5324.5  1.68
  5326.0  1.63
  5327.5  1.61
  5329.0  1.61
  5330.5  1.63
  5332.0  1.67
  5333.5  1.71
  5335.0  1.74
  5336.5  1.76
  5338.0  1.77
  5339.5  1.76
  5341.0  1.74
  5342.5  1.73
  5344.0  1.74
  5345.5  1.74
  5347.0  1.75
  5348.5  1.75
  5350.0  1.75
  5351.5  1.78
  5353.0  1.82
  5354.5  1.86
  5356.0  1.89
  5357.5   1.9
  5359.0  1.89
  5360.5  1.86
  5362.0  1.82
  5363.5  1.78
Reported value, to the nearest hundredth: 4.35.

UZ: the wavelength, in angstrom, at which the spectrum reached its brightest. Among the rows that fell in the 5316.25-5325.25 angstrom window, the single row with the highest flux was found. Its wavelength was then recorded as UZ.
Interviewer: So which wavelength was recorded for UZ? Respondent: 5317.0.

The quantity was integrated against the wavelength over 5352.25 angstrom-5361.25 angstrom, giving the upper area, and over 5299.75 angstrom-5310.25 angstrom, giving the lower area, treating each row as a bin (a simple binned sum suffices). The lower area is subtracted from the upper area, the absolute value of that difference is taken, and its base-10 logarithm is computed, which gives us 0.44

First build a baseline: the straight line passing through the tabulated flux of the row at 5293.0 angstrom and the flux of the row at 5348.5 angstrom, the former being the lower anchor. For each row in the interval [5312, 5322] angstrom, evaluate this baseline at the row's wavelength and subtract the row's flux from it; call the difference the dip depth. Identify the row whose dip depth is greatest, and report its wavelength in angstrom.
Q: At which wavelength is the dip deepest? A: 5321.5 angstrom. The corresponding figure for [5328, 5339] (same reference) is 5329.0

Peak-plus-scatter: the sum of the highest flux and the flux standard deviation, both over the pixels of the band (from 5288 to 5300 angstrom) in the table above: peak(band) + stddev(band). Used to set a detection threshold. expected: 1.82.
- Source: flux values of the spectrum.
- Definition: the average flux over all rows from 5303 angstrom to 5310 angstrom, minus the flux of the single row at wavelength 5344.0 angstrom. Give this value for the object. 0.14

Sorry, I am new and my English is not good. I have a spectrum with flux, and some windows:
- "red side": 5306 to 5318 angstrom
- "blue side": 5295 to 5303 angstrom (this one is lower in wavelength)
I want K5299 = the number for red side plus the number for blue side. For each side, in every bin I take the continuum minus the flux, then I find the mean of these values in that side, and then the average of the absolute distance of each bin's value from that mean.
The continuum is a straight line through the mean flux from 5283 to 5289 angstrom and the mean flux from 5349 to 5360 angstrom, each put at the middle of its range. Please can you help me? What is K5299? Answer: 0.038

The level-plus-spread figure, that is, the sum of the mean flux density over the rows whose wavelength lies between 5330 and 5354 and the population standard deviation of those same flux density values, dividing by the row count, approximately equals 1.78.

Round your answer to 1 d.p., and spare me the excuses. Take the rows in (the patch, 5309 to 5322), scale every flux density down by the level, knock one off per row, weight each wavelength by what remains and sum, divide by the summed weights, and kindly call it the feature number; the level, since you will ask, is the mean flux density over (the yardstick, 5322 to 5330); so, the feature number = 5314.8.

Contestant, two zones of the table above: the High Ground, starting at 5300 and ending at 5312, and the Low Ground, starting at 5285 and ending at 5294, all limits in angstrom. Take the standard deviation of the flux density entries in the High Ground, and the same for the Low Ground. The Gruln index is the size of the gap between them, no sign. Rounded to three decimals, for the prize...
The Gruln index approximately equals 0.014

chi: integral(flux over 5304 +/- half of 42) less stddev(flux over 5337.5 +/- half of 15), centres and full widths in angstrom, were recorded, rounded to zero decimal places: 76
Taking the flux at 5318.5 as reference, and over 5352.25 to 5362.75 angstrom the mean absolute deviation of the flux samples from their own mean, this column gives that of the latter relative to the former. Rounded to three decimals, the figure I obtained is 0.014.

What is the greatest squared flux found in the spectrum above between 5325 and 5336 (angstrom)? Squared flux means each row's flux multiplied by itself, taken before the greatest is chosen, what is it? 3.0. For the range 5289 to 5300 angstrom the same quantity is 3.3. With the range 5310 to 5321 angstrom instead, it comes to 3.6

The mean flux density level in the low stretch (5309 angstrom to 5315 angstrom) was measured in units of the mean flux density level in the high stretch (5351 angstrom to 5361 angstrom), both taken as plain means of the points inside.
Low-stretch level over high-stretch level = 1.02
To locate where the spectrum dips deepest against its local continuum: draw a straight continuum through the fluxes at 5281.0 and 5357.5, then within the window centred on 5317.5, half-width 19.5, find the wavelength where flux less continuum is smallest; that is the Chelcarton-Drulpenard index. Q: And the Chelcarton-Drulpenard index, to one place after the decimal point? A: 5329.0 angstrom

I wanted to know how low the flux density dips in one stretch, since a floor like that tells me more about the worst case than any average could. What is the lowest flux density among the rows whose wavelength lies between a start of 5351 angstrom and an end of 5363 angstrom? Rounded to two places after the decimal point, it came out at 1.78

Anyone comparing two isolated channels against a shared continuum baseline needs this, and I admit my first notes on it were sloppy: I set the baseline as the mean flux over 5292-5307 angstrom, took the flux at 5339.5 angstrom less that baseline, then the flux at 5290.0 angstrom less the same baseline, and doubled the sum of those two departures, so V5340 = -0.14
